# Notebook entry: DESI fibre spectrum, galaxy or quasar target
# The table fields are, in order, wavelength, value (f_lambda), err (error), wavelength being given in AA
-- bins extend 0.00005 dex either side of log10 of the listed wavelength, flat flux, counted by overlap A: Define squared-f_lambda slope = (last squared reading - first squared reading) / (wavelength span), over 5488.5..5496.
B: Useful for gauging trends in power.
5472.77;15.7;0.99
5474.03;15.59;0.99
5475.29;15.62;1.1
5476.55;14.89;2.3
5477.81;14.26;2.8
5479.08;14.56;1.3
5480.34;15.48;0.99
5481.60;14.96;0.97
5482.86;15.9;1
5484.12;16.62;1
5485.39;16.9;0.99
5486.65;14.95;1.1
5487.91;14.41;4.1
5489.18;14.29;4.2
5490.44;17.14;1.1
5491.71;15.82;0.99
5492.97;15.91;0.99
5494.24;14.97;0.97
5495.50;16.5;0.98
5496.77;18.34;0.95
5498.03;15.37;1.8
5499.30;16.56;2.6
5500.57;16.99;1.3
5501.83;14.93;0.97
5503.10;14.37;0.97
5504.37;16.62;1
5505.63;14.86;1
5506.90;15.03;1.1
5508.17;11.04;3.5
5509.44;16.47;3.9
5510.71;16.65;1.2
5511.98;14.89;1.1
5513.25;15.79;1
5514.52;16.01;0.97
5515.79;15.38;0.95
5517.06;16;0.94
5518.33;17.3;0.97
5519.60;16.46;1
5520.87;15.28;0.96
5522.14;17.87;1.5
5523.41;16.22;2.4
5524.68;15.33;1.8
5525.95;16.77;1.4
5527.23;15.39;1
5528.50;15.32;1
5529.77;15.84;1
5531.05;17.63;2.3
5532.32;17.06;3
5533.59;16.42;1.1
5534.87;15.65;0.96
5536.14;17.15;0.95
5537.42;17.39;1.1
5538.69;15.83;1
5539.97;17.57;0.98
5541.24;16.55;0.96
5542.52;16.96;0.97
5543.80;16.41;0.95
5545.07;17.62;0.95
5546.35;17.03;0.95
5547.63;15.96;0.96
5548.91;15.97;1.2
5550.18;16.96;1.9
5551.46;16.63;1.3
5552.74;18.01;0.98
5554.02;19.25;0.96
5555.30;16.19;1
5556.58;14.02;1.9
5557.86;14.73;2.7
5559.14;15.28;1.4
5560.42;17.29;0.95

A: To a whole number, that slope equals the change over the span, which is 11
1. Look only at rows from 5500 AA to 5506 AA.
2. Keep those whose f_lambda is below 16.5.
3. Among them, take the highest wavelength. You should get 5505.63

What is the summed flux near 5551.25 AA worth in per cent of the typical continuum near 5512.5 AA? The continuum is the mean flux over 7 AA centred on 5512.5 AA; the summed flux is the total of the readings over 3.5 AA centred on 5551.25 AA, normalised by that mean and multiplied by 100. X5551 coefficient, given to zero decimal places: 325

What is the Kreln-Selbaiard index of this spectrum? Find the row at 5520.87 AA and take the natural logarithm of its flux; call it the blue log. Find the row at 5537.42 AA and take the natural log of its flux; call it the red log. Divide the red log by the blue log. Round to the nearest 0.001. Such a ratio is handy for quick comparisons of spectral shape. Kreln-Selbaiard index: 1.047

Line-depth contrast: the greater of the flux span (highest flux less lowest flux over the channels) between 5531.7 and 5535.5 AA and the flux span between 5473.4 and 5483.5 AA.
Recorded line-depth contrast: 1.6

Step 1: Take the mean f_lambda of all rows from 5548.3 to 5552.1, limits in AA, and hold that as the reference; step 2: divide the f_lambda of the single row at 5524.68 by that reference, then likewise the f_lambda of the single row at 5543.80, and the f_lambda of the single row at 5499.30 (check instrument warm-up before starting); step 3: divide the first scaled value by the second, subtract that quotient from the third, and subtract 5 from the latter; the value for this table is -4.93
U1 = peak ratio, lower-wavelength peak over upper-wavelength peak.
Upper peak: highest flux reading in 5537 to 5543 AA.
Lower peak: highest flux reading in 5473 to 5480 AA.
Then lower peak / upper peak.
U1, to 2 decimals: 0.89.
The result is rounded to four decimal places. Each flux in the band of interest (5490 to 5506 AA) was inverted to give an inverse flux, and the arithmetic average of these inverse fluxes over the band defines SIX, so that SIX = 0.0627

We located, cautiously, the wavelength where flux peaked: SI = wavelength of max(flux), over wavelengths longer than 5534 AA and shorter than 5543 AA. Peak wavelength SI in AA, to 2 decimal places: 5539.97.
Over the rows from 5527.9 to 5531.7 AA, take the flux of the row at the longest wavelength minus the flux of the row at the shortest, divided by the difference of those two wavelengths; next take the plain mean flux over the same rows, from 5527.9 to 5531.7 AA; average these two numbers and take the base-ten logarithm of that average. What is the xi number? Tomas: 0.934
